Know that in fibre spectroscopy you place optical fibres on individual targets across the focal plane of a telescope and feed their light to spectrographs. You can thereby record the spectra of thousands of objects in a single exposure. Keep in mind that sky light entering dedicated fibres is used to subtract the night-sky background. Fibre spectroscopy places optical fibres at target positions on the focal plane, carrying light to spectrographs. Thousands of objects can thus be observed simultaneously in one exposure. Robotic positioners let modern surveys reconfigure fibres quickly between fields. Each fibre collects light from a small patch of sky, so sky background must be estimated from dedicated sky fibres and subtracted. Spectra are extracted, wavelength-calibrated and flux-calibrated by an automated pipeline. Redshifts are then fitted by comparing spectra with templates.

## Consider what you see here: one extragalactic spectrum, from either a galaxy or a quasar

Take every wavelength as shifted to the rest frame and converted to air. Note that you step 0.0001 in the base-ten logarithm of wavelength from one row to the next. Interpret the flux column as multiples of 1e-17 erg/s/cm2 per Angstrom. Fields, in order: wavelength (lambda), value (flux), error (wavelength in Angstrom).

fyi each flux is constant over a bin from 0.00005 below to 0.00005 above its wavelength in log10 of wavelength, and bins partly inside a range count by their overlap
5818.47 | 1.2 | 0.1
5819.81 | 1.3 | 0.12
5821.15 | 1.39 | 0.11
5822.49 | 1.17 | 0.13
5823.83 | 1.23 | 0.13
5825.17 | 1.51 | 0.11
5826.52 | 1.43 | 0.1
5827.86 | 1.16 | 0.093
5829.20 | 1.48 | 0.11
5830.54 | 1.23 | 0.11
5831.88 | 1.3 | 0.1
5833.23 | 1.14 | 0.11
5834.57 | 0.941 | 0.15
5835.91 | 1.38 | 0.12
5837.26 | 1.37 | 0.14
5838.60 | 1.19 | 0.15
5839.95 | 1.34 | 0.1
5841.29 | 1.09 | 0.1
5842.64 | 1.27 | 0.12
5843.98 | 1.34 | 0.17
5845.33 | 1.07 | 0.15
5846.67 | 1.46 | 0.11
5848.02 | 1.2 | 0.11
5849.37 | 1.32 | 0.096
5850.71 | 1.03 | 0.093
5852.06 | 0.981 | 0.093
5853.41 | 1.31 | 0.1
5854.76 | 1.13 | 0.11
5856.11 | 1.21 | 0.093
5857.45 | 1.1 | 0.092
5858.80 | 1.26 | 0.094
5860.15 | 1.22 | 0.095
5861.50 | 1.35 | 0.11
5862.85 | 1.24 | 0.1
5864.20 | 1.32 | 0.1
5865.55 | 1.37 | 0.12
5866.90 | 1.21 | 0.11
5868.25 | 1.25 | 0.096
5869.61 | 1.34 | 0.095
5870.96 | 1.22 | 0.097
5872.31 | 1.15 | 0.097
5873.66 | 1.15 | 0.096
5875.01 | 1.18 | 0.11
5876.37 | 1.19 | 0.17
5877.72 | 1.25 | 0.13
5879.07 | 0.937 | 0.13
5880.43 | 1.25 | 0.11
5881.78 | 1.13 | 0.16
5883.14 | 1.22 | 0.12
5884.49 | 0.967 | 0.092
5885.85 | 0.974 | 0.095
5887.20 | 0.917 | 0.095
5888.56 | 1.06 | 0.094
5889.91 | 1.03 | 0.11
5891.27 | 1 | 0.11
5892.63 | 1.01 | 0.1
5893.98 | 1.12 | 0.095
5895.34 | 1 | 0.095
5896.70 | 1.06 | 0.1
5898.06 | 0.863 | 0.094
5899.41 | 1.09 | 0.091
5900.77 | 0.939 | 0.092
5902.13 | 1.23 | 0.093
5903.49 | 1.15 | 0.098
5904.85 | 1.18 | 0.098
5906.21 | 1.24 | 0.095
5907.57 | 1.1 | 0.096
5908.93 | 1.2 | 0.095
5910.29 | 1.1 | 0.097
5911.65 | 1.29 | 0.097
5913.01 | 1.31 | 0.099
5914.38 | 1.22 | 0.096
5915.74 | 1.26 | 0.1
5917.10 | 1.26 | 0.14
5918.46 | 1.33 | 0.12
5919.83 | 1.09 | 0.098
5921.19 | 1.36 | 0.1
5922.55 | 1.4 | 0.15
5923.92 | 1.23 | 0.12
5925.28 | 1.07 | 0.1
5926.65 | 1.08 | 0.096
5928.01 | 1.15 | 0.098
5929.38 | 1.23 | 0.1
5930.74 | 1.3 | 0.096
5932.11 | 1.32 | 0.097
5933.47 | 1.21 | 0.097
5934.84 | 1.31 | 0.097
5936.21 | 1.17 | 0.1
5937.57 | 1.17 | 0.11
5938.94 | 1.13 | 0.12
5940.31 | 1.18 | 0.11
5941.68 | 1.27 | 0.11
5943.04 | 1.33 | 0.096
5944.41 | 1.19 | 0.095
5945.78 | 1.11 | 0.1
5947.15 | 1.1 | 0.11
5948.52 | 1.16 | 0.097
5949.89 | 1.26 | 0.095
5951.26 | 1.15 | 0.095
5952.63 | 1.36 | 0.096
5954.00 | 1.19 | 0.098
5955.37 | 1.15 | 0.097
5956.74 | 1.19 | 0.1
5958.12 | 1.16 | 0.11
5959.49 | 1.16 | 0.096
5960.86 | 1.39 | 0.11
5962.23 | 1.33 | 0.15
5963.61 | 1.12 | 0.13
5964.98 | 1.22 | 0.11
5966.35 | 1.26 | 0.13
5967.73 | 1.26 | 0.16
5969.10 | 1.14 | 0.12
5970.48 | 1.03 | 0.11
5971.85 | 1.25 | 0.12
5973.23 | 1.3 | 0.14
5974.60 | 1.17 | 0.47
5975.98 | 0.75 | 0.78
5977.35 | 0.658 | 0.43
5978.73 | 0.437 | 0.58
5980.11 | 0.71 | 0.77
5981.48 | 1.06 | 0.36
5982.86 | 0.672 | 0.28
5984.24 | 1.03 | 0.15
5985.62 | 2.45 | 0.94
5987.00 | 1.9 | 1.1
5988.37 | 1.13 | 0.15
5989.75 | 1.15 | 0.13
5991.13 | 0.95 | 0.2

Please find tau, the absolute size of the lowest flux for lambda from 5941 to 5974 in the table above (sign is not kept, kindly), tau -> 1.03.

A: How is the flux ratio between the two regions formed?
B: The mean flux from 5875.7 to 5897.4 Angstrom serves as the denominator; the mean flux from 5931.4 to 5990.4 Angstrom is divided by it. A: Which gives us 1.10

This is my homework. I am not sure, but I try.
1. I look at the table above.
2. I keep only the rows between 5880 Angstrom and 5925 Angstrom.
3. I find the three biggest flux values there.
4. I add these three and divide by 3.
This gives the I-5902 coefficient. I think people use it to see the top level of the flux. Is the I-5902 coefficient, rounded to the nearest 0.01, 1.36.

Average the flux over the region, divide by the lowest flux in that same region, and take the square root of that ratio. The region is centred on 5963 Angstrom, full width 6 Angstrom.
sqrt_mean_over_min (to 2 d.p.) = 1.06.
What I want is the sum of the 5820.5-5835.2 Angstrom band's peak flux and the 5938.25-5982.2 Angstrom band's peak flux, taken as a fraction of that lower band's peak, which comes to 1.92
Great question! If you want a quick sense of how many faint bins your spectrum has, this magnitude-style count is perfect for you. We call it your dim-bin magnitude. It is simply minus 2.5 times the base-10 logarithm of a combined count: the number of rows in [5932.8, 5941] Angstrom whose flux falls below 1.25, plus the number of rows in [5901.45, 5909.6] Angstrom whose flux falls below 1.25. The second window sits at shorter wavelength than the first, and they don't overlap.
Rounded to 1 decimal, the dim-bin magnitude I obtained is -2.6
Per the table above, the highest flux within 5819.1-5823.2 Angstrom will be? 1.39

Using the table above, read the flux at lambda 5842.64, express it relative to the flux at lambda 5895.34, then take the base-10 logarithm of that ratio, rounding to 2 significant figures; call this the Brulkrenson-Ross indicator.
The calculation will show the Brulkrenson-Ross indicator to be 0.10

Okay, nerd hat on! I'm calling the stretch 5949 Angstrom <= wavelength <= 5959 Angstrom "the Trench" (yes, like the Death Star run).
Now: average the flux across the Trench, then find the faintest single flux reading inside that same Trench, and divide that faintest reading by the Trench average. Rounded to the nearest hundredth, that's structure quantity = 0.95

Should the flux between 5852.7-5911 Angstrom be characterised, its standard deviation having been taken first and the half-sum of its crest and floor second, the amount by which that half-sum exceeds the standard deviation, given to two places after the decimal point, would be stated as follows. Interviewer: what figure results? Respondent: 0.99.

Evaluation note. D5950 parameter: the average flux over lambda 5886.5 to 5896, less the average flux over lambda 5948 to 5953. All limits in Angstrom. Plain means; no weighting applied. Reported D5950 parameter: -0.21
